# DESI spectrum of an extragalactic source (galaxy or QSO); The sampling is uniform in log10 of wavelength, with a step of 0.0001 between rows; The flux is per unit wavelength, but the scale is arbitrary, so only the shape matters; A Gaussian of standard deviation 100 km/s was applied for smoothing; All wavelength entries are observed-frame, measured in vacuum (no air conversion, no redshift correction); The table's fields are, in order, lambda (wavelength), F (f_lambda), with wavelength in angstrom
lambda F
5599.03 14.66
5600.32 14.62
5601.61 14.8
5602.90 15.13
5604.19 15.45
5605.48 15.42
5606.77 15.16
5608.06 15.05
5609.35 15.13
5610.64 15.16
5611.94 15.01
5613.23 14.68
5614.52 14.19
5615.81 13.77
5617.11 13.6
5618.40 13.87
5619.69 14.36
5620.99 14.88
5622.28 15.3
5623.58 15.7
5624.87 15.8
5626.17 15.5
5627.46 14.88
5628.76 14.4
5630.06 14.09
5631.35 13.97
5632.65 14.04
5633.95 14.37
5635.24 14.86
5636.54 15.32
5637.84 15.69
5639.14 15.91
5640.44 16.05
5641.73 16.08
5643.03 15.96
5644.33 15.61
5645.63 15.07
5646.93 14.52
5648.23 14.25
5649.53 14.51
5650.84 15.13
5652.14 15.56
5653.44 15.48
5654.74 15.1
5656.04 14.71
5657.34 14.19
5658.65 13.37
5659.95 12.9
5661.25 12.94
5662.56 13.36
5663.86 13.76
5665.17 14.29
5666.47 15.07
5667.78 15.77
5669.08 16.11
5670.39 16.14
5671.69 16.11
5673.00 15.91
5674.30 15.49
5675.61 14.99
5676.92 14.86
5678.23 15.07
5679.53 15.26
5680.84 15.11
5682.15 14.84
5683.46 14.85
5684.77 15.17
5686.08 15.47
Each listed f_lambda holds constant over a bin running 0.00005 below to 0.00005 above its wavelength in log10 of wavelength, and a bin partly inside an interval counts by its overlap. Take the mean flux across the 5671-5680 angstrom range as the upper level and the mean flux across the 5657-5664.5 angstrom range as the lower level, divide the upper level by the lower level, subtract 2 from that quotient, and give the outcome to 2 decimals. -0.85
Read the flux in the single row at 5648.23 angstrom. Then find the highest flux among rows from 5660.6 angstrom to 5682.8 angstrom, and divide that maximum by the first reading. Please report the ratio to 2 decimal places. 1.13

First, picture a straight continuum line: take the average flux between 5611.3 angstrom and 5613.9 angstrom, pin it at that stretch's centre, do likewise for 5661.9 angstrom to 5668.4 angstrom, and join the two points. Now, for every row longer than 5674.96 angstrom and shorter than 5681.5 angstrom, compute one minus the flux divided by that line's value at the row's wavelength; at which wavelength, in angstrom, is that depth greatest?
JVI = 5676.92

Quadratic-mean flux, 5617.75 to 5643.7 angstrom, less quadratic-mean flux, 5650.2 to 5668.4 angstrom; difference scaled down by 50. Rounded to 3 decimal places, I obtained 0.013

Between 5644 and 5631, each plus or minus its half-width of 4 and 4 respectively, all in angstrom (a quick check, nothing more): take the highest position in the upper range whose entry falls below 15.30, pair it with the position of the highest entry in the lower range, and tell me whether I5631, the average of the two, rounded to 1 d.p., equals 5637.2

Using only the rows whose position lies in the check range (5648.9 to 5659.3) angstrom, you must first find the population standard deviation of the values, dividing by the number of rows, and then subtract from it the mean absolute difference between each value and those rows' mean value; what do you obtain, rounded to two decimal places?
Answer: 0.12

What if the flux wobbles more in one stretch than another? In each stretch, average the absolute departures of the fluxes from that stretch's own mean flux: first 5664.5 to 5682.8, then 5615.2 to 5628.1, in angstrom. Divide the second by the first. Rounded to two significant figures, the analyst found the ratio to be 1.4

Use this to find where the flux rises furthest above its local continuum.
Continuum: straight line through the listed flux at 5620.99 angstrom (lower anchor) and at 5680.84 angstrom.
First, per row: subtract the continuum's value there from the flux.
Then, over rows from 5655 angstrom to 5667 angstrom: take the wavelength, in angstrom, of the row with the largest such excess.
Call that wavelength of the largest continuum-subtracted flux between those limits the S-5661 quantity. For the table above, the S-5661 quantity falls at 5666.47 angstrom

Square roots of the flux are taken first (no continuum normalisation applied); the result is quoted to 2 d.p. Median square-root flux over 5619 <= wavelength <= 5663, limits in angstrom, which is 3.86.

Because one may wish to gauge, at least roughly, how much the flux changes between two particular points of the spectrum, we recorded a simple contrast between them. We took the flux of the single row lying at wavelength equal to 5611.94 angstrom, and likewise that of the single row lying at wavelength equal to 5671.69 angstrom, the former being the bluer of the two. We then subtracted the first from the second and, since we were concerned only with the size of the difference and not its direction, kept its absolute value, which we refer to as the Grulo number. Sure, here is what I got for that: 1.1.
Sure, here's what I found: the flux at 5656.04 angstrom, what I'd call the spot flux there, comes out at 14.71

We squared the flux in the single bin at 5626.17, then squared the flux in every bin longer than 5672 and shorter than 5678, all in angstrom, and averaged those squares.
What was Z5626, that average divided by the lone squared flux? 0.98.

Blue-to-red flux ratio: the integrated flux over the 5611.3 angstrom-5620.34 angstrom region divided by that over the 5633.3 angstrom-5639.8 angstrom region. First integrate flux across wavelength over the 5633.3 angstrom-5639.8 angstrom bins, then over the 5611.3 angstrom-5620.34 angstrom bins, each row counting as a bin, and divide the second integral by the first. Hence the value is 1.3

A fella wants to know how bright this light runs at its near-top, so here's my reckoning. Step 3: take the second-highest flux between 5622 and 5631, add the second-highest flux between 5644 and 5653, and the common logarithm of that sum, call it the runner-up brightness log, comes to 1.49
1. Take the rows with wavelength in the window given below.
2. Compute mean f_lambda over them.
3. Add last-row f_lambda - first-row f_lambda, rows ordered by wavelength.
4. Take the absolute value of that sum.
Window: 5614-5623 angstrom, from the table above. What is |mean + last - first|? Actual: 15.4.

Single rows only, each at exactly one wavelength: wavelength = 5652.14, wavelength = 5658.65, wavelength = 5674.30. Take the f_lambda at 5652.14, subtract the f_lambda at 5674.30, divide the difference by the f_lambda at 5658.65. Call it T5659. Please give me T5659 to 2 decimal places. 0.01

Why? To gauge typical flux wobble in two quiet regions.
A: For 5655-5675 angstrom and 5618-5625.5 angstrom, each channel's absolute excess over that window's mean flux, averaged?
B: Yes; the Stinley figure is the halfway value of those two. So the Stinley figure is 0.84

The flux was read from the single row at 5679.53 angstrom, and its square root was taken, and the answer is 3.91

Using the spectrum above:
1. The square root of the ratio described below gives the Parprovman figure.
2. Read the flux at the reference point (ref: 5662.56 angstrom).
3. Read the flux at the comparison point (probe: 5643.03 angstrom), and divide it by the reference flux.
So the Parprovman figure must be 1.09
